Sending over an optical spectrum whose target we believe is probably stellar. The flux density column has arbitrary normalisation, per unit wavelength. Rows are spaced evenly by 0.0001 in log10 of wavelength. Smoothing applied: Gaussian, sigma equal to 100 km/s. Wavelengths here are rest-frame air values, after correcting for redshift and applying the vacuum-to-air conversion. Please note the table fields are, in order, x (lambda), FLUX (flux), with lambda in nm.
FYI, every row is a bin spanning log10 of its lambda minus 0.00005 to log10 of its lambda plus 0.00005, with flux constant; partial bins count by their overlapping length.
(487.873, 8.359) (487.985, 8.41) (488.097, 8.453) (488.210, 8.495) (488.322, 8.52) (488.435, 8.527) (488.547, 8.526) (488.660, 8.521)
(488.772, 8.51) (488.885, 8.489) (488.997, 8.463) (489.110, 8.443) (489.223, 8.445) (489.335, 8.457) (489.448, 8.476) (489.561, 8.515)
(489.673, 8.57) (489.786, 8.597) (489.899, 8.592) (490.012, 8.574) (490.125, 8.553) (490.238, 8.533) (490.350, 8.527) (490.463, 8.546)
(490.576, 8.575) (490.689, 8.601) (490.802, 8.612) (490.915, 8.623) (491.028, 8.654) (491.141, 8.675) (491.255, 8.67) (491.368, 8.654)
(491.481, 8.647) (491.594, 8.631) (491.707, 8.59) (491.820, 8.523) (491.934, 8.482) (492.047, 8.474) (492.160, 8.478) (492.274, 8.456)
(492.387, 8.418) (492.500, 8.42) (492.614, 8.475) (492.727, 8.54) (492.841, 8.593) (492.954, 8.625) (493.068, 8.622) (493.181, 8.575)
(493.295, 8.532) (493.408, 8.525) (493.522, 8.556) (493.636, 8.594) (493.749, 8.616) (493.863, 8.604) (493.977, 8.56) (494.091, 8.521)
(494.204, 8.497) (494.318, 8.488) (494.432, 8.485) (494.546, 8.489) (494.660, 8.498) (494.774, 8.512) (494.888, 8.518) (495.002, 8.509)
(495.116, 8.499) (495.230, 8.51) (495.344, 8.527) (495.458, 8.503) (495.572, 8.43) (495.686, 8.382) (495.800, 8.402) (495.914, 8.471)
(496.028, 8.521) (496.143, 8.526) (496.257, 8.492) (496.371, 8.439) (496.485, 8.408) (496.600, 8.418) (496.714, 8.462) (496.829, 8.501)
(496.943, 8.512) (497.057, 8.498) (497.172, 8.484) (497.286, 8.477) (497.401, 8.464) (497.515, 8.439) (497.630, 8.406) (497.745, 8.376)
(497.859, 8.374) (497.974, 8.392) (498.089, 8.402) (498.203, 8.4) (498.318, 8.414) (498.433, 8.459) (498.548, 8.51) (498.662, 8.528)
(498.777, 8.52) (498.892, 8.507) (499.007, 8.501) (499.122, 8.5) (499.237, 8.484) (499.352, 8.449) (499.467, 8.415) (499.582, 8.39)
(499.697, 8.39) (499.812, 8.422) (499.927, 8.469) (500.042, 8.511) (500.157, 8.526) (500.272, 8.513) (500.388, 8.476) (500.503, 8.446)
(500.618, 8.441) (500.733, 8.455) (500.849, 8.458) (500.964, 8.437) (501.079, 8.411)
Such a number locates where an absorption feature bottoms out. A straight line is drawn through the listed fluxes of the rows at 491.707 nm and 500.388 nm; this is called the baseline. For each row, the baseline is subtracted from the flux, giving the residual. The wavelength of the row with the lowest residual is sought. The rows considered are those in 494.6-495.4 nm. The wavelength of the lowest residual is 494.660 nm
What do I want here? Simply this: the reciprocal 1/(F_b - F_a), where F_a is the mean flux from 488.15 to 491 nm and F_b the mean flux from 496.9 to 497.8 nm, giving -13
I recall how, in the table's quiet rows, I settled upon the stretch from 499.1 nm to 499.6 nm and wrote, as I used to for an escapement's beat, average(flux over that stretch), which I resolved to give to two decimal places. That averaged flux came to 8.45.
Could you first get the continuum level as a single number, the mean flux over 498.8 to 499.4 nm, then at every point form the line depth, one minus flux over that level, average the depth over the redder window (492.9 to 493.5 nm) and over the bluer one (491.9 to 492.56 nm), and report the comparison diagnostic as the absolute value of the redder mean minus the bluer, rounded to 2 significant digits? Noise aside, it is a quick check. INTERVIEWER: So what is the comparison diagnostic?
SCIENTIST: 0.014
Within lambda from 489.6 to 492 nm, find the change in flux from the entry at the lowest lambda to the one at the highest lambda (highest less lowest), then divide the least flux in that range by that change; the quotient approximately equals -96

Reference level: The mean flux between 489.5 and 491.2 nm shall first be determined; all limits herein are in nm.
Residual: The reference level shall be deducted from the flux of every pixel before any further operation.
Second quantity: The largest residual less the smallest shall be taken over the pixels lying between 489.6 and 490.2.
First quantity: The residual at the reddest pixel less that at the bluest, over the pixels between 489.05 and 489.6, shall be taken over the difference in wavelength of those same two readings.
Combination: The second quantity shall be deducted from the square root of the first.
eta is 0.36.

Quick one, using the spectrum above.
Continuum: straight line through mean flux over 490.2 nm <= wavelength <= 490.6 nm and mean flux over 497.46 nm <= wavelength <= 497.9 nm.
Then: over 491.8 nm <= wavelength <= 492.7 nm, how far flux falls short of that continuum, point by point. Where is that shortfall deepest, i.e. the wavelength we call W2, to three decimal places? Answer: 492.387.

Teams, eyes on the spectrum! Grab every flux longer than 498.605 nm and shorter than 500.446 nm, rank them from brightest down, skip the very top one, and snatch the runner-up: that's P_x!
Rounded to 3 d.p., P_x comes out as 8.526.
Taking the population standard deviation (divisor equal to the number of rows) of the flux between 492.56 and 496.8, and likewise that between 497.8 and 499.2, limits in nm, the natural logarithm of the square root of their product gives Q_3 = -2.84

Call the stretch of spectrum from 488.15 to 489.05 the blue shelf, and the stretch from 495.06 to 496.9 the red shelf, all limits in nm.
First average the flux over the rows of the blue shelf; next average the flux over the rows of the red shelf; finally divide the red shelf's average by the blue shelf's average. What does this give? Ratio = 0.996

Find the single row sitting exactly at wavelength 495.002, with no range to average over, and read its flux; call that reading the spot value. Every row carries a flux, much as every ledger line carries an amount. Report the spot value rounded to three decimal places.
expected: 8.509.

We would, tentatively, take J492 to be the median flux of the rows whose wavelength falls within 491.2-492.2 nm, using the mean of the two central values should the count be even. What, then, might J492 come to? 8.59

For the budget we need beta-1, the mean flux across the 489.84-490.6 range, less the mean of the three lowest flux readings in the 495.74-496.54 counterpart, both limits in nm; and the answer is 0.141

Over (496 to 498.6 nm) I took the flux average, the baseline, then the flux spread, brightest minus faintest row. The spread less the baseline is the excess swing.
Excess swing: -8.30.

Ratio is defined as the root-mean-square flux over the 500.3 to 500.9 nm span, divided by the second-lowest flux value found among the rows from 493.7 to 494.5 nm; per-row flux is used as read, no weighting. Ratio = 1.00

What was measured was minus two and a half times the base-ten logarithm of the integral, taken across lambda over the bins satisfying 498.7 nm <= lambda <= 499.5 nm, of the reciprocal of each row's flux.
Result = 2.56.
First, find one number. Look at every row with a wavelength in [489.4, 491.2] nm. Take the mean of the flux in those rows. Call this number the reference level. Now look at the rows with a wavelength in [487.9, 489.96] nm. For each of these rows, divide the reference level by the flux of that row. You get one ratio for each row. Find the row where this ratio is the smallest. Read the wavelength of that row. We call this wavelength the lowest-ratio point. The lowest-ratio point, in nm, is 489.786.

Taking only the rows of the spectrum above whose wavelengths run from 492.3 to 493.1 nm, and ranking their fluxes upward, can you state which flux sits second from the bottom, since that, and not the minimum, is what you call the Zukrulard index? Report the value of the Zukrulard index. 8.42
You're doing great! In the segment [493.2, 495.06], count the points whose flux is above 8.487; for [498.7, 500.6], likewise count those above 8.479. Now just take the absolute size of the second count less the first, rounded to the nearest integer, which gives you 7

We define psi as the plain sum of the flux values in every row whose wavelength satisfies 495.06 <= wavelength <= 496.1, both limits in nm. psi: 76.2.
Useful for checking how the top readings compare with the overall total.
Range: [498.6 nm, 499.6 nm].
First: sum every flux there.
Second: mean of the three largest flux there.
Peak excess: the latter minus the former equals -67.8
